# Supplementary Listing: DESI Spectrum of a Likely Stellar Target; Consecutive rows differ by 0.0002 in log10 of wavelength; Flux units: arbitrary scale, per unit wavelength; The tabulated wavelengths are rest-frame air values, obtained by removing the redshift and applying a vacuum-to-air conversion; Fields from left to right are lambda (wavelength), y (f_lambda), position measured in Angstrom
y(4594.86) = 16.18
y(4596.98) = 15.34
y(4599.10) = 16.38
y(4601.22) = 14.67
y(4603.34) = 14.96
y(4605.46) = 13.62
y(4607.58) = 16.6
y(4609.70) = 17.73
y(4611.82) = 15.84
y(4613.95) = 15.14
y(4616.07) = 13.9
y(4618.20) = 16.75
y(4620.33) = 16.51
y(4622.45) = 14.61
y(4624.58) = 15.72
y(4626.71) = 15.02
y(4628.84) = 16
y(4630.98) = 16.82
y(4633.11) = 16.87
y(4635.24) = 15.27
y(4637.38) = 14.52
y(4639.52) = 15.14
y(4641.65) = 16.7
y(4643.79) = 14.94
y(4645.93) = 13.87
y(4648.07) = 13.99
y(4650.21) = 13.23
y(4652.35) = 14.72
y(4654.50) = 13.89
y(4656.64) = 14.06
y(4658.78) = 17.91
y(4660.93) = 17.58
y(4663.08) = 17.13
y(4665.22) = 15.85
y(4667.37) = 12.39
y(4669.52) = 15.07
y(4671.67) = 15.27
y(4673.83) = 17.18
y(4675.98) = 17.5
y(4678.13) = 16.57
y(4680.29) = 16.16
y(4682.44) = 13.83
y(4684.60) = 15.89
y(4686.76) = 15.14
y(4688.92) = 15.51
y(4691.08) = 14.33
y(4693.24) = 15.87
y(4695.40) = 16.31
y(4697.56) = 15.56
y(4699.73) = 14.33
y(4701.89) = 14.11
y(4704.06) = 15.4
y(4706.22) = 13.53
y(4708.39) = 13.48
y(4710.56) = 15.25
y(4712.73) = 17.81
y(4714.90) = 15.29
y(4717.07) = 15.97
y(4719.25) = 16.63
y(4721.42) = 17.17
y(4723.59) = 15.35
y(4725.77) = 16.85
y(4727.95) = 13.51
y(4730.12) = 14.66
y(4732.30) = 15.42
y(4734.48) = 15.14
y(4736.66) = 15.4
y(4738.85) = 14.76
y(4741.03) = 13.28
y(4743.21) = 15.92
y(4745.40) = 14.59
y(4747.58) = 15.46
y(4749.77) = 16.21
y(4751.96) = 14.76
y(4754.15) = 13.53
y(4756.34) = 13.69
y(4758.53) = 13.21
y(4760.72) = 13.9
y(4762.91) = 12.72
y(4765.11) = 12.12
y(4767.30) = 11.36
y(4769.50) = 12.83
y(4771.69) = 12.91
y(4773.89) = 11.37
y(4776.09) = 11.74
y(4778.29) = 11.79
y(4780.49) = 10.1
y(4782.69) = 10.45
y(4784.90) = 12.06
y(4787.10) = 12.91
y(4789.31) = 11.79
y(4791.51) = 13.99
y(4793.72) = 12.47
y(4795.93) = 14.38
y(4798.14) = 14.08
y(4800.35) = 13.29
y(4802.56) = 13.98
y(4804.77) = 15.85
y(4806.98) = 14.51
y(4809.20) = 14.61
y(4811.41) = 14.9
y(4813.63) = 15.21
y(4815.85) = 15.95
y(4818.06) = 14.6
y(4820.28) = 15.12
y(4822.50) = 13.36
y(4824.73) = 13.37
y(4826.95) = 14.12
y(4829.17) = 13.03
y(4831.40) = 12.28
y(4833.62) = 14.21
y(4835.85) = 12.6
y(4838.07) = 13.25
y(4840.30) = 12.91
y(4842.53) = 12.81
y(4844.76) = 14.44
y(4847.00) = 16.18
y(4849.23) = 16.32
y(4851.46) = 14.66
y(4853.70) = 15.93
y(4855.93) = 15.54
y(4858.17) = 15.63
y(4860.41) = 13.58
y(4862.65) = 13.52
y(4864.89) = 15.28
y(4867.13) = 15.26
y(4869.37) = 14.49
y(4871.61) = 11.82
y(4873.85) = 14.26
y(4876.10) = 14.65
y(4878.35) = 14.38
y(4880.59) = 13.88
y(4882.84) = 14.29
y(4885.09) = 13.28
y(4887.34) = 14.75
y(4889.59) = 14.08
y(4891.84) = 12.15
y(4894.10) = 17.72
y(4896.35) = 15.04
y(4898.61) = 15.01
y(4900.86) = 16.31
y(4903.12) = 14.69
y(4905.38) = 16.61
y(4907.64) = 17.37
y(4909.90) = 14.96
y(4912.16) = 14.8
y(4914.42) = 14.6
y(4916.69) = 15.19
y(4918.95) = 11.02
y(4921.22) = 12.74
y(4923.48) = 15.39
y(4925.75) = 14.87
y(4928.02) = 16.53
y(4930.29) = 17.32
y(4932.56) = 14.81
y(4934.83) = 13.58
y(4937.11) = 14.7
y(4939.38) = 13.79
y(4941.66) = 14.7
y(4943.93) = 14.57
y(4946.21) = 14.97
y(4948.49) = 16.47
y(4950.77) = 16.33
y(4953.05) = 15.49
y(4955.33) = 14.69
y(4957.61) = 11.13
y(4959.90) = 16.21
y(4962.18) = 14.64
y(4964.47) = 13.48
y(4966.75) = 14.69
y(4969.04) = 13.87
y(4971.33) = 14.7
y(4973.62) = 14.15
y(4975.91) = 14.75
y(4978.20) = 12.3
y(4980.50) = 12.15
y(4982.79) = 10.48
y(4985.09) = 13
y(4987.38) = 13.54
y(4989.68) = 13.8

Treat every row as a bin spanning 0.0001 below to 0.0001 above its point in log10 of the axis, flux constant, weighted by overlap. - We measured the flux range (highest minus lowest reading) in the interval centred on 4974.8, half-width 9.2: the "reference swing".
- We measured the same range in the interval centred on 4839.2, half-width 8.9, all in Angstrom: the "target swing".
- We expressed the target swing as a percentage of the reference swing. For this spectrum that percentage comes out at 91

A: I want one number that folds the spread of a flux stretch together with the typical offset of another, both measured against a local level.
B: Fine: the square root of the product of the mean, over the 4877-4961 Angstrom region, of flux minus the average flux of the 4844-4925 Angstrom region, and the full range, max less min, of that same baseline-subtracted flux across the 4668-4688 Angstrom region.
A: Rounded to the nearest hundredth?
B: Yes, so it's 0.62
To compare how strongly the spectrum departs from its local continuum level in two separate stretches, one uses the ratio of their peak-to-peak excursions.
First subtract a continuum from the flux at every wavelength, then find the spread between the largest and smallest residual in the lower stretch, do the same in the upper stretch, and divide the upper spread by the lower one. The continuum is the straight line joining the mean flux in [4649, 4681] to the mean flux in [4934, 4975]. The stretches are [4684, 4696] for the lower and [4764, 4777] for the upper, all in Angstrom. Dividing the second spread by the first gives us 0.78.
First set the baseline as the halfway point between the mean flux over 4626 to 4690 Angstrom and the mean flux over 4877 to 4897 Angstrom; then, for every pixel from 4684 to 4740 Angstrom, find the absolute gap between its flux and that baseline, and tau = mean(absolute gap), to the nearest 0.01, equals 0.92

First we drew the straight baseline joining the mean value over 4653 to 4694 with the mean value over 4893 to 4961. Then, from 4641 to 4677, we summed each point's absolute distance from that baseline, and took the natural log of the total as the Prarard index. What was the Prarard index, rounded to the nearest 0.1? 3.2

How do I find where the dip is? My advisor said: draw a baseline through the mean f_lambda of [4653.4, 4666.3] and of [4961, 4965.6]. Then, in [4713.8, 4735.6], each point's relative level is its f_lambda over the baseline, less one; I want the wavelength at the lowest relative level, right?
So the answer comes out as 4727.95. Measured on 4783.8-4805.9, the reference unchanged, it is 4789.31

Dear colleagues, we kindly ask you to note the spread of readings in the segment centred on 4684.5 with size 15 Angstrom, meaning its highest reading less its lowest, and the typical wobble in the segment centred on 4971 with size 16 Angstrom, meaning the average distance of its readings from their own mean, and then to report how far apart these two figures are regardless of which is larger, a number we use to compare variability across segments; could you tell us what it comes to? 2.08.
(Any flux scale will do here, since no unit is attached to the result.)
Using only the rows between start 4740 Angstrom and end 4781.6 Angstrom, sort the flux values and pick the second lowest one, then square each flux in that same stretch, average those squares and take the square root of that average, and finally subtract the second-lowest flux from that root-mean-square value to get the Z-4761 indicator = 2.0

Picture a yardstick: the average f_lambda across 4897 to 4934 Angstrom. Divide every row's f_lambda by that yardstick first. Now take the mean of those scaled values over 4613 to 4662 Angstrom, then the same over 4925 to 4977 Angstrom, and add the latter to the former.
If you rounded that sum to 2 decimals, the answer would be 1.99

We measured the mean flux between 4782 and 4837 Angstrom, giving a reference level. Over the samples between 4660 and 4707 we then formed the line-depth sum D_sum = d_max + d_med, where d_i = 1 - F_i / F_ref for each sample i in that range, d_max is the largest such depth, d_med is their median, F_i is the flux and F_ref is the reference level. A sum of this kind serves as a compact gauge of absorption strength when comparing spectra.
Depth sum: -0.03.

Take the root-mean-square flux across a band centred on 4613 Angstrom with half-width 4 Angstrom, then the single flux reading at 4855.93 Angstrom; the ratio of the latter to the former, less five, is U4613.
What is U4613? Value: -4.01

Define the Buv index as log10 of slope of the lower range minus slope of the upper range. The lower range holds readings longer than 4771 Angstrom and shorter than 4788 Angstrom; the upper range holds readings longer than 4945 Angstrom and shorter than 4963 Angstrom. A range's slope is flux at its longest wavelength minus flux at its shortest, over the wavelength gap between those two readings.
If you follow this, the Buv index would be -1.68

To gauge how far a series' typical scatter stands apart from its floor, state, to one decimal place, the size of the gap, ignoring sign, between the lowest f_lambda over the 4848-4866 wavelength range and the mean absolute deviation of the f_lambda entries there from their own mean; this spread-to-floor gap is 12.7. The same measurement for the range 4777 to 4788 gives 9.2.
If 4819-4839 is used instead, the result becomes 11.6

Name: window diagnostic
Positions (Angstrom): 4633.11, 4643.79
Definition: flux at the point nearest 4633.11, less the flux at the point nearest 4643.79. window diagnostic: 1.9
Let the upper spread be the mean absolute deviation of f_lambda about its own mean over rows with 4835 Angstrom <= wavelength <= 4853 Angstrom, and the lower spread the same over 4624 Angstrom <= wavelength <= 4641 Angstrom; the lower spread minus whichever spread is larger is -0.57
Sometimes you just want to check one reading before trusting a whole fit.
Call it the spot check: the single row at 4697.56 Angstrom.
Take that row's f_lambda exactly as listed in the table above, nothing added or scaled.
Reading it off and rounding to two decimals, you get 15.56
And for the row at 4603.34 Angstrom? 14.96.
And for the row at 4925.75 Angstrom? 14.87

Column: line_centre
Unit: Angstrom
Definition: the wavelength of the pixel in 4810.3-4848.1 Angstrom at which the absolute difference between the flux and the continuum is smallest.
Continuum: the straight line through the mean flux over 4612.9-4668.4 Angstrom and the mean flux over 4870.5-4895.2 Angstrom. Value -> 4844.76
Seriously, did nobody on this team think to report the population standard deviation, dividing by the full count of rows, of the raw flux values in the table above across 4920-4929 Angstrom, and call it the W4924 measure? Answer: 1.37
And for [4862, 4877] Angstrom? 1.12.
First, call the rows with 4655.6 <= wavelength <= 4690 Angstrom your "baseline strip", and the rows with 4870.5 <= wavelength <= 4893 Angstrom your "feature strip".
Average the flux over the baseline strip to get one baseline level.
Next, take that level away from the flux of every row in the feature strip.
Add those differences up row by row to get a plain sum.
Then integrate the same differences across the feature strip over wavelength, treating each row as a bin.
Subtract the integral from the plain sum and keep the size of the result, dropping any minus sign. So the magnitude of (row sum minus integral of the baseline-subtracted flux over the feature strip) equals 26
